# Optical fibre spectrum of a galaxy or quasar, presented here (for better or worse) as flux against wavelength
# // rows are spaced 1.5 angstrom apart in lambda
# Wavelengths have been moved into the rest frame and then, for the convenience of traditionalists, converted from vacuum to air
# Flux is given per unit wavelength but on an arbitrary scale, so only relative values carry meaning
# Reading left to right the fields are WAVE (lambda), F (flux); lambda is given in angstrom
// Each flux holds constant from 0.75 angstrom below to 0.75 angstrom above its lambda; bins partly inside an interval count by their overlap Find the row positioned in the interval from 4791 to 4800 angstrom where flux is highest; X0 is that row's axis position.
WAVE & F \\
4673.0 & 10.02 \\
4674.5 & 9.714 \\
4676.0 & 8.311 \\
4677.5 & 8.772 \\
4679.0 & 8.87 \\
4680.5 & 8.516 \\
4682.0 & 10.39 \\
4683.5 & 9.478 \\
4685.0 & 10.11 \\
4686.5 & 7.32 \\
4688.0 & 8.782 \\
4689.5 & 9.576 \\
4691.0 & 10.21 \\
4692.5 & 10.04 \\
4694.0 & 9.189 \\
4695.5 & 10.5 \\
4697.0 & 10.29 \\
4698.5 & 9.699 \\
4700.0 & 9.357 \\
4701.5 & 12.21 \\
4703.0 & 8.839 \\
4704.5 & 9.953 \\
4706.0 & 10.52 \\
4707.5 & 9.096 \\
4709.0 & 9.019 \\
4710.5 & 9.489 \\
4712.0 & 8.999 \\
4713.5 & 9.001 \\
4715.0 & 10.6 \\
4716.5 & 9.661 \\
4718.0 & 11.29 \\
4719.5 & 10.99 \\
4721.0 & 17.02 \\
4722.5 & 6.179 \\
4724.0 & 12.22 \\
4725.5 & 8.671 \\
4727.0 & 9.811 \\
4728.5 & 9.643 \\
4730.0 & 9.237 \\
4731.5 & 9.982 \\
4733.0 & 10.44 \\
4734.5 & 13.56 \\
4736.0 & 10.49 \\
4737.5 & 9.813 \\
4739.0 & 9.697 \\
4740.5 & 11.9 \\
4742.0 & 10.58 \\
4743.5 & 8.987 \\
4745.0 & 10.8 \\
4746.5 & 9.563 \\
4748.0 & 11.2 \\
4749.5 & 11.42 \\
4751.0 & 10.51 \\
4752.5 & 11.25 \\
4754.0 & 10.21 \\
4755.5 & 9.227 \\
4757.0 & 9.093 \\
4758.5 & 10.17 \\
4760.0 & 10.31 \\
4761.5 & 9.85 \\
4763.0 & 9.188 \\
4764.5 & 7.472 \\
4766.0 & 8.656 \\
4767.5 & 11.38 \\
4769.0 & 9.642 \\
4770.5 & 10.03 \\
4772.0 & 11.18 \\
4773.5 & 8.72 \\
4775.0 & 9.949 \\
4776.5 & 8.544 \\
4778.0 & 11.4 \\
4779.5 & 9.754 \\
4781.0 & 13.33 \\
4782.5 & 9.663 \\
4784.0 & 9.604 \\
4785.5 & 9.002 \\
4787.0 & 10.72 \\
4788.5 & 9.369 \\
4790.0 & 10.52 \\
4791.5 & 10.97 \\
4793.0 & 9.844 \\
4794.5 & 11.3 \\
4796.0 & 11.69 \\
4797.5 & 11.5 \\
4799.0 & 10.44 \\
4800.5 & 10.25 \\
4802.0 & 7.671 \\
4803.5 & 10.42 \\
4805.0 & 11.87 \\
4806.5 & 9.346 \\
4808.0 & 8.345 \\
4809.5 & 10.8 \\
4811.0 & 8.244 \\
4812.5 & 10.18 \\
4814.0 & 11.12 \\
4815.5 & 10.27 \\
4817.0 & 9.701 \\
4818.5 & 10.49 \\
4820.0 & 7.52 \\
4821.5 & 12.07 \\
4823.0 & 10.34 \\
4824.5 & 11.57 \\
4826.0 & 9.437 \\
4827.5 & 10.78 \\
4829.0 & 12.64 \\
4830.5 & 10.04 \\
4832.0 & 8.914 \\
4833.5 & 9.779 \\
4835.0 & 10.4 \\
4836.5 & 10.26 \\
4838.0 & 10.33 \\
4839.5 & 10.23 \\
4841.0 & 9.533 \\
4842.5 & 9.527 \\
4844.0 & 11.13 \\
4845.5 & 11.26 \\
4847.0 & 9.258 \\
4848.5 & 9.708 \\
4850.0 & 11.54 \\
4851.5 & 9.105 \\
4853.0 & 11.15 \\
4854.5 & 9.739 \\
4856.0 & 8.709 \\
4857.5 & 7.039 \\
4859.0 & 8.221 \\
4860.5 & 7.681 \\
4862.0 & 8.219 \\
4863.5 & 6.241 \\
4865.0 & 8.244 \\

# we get 4796.0 angstrom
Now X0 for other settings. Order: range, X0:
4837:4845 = 4844.0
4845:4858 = 4850.0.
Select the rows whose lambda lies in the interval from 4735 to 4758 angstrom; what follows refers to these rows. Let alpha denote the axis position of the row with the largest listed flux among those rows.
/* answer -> 4740.5 angstrom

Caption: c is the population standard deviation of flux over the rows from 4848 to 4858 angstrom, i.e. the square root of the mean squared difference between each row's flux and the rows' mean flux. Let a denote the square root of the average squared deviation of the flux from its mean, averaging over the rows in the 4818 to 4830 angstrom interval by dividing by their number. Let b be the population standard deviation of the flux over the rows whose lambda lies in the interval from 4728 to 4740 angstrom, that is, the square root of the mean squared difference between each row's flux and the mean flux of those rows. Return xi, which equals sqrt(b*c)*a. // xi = 2.0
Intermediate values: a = 1.5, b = 1.27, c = 1.40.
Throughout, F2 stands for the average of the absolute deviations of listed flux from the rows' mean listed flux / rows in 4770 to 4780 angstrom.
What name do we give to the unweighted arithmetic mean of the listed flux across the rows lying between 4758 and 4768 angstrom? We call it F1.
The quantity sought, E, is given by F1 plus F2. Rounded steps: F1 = 9.6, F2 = 0.80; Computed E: 10.4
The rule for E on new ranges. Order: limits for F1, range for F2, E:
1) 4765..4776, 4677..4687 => 10.7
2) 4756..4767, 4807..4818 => 10.1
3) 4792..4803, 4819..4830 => 11.7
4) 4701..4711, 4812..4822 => 10.8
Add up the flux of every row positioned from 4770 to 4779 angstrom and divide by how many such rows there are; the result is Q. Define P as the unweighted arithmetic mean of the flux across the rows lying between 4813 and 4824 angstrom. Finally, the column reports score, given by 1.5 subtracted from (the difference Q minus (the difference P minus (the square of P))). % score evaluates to 103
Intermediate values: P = 10.2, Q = 10.0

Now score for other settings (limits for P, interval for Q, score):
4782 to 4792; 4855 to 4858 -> 96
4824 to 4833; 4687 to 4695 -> 109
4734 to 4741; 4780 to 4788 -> 121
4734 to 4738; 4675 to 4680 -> 123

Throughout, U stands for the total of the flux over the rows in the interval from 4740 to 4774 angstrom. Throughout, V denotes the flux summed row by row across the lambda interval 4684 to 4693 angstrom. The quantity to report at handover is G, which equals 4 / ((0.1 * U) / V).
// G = 10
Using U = 231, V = 56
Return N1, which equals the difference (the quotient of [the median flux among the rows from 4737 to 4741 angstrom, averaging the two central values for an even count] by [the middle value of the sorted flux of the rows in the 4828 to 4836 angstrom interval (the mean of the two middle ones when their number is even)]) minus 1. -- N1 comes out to -0.02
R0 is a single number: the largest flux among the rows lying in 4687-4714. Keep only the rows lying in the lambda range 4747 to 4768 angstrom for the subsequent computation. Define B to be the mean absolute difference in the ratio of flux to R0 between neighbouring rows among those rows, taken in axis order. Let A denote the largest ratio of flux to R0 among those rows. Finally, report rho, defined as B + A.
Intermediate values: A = 0.94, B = 0.08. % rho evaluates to 1.01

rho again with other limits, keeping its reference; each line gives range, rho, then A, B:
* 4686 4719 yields 1.08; 1.00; 0.08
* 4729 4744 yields 1.23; 1.11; 0.12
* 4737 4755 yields 1.07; 0.97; 0.10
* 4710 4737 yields 1.59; 1.39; 0.20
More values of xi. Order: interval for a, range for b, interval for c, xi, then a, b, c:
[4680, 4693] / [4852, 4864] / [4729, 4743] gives 1.3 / 0.9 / 1.44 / 1.25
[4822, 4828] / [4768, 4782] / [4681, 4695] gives 0.9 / 0.8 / 1.40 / 0.90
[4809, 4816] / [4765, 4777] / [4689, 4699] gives 0.7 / 1.0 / 1.03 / 0.43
